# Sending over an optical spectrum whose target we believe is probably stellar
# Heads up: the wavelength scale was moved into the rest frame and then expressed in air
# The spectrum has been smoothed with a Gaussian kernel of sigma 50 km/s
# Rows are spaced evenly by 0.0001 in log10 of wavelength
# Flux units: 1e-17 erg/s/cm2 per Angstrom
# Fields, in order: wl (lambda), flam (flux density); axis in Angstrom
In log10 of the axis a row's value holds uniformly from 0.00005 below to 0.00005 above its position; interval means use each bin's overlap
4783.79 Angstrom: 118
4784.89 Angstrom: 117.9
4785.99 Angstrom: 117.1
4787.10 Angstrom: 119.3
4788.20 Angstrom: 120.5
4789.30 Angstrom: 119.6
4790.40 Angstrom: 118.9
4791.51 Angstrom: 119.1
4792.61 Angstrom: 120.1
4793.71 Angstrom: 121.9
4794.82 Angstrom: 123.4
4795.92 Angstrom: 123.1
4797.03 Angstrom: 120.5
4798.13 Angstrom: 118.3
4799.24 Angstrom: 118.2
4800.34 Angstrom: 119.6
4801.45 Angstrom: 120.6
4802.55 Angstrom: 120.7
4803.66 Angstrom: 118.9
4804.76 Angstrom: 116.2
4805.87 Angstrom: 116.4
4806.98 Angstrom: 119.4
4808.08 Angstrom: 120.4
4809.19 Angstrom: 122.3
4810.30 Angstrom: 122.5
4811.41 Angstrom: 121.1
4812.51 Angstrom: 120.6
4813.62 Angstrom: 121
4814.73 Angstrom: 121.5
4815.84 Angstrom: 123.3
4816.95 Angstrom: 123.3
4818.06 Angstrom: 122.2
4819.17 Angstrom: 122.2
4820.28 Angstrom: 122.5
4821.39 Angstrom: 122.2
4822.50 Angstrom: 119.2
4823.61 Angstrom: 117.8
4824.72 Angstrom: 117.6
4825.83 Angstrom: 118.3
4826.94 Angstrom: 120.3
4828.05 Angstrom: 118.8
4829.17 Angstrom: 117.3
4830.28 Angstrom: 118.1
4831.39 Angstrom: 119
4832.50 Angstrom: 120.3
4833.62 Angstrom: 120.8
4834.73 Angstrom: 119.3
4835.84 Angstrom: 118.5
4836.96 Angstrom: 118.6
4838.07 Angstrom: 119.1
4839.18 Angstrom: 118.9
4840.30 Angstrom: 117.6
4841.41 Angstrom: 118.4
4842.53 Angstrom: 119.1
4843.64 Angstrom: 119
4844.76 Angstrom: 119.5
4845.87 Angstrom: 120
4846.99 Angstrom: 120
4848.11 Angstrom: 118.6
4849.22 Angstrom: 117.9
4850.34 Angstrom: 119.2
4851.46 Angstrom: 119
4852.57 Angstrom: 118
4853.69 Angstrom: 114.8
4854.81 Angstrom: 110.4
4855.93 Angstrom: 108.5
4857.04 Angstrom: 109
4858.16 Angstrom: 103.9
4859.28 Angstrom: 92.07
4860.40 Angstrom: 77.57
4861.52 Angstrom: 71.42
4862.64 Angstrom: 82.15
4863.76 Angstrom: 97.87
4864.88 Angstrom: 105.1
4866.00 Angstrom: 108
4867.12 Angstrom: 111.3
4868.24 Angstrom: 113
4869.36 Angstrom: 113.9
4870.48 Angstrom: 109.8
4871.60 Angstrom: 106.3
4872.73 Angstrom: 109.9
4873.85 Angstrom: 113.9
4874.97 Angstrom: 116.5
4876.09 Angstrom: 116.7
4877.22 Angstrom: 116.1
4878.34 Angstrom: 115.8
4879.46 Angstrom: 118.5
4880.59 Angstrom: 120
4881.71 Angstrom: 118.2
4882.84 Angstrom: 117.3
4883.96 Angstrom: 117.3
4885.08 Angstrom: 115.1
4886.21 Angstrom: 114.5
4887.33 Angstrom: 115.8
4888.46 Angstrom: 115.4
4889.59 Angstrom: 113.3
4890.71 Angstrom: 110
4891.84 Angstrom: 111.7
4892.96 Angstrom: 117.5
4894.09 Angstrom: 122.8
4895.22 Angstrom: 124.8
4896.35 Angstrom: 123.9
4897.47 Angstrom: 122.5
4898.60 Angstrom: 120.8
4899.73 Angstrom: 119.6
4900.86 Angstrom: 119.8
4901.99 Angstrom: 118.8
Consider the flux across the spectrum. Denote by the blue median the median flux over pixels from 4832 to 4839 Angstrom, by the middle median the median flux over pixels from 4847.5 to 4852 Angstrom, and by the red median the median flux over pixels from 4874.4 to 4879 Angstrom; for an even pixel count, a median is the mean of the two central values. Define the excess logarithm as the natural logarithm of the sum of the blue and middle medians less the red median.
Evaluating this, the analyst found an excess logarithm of 4.80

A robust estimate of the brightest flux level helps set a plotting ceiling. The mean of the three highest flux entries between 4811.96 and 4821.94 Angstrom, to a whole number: 123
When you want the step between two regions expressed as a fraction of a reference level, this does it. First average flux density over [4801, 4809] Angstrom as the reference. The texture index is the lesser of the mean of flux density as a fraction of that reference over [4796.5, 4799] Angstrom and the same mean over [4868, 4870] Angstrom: 0.95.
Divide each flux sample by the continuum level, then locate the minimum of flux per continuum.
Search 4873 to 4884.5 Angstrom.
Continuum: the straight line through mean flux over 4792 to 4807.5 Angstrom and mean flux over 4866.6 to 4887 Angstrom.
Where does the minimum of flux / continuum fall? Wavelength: 4873.85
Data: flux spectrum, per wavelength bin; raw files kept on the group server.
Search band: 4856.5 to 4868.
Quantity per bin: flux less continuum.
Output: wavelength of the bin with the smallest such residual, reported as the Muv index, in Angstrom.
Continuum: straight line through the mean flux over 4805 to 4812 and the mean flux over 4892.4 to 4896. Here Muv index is 4861.52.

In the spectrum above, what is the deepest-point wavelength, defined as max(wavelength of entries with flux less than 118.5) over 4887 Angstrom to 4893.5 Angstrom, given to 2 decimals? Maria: 4892.96 Angstrom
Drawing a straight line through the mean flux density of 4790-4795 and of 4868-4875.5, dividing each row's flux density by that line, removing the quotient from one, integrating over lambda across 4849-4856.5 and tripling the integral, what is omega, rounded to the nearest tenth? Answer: -0.3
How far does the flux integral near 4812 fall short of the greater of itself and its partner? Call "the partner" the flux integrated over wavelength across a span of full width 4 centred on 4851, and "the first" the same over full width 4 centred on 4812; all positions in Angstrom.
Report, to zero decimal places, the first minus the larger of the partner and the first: 0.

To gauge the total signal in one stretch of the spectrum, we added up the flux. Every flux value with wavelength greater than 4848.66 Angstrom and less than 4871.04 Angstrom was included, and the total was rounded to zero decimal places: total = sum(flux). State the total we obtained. 2103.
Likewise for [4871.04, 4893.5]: 2300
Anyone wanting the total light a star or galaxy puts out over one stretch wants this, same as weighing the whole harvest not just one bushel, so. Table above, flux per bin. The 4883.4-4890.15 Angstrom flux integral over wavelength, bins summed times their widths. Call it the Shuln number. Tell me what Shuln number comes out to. 778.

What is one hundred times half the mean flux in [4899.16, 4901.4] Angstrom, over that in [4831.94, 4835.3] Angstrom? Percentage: 50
